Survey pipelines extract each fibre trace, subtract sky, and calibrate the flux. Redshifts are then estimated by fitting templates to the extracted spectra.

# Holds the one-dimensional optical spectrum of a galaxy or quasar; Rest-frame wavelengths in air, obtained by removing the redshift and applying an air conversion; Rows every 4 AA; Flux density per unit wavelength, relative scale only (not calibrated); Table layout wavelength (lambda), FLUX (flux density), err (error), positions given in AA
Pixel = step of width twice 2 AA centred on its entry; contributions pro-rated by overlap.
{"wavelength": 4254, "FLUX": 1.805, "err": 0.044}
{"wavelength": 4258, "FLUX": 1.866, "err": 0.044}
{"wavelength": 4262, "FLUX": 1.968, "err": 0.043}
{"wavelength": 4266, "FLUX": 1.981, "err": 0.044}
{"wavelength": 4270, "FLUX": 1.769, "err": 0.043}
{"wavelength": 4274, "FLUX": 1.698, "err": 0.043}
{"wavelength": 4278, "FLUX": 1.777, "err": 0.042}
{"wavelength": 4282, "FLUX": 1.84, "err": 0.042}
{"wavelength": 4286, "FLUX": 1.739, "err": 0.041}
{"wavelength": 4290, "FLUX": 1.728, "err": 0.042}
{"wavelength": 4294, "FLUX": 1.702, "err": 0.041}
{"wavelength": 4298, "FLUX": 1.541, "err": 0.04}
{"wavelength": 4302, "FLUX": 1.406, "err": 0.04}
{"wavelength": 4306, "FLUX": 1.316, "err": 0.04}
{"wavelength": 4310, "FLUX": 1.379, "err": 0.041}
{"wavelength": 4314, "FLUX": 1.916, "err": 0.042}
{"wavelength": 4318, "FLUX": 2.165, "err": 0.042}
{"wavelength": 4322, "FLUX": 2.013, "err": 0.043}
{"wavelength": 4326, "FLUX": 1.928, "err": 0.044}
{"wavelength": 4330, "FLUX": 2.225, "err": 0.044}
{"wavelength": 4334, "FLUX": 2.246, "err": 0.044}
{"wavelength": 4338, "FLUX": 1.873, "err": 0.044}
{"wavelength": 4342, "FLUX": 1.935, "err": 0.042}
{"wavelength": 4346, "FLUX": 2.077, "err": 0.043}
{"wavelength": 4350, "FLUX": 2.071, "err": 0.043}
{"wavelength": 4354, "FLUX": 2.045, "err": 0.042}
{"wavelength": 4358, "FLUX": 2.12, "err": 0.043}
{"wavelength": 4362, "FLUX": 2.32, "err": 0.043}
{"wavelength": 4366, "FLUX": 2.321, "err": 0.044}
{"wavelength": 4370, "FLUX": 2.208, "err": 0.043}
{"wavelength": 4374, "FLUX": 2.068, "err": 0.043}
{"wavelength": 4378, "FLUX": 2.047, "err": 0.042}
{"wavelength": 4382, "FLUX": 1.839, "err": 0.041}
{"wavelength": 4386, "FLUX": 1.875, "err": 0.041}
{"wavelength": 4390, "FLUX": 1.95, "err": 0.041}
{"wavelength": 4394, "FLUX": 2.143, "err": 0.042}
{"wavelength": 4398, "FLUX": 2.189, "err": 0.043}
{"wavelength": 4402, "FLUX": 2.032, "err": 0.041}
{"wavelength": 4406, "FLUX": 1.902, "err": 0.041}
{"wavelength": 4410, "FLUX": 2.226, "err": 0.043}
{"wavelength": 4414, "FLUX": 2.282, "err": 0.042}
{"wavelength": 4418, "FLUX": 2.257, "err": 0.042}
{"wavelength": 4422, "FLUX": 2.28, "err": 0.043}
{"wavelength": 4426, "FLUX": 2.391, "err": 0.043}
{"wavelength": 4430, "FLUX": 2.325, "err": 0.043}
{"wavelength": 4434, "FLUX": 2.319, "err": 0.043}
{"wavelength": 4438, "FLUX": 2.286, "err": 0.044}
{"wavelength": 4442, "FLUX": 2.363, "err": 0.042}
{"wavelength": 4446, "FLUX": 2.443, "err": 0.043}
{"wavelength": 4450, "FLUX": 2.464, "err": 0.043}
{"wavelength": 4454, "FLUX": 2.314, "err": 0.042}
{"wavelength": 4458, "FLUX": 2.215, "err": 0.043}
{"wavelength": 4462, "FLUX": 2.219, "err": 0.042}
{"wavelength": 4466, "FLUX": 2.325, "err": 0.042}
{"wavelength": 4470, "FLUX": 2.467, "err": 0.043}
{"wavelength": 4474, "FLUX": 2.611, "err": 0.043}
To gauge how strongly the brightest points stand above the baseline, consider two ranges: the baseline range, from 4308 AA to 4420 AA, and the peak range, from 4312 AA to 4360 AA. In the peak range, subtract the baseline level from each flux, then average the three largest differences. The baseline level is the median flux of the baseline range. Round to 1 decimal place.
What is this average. 0.1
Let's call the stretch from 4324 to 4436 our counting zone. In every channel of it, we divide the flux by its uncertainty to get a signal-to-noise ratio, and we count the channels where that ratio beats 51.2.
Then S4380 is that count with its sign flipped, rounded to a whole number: -10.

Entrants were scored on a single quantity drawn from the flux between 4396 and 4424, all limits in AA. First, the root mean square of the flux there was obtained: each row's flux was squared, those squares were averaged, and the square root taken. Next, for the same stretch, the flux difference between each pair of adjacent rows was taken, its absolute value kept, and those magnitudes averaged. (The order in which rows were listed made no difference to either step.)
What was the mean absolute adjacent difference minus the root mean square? -2.1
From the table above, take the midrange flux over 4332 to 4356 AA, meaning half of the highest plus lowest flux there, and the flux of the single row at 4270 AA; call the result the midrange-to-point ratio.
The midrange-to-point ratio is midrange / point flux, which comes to 1.16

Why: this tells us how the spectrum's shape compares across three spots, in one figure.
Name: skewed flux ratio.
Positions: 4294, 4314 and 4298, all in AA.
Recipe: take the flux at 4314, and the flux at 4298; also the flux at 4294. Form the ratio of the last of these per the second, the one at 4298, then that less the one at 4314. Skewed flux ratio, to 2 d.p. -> -0.81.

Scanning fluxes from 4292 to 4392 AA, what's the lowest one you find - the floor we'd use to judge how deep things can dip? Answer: 1.316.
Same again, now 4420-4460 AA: 2.215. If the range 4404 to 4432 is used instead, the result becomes 1.902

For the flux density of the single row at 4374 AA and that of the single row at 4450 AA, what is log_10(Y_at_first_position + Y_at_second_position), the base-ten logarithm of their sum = 0.66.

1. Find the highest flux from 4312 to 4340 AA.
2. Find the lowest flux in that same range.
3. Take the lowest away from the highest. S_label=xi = 0.37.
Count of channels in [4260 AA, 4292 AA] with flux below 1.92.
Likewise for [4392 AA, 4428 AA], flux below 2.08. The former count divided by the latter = 3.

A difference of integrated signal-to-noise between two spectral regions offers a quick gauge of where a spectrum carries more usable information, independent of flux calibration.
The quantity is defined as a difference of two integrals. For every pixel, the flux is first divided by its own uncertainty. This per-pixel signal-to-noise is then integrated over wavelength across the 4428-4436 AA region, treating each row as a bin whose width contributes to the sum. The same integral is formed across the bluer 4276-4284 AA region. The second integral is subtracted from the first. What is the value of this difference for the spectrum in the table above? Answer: 88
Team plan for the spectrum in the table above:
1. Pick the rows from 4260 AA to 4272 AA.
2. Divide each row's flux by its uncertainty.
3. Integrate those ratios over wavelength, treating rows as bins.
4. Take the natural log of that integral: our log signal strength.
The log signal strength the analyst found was 6.27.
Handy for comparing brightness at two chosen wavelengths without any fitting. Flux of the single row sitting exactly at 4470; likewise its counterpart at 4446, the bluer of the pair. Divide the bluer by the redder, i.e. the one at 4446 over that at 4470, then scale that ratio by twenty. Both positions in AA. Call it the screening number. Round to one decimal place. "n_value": 19.8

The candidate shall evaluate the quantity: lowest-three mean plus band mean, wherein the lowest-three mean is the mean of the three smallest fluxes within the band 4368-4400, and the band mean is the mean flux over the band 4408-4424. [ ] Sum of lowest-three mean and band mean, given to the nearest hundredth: 4.15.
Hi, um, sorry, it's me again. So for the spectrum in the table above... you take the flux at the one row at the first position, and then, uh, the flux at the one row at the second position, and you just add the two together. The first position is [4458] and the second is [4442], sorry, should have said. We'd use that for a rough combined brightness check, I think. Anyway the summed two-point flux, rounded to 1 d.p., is 4.6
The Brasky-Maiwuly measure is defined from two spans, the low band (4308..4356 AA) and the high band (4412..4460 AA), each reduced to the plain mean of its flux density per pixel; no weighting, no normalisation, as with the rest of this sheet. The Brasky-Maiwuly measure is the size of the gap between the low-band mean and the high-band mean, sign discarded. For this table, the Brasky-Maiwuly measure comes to 0.34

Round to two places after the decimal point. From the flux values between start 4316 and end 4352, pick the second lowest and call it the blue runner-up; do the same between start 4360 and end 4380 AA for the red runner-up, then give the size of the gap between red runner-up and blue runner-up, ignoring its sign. 0.14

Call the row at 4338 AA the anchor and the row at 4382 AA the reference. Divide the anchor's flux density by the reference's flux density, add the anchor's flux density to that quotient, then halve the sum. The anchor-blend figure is 1.45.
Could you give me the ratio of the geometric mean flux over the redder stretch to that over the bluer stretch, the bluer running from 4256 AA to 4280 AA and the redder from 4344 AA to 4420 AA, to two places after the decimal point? 1.14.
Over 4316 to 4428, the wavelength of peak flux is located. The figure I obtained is 4426 AA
